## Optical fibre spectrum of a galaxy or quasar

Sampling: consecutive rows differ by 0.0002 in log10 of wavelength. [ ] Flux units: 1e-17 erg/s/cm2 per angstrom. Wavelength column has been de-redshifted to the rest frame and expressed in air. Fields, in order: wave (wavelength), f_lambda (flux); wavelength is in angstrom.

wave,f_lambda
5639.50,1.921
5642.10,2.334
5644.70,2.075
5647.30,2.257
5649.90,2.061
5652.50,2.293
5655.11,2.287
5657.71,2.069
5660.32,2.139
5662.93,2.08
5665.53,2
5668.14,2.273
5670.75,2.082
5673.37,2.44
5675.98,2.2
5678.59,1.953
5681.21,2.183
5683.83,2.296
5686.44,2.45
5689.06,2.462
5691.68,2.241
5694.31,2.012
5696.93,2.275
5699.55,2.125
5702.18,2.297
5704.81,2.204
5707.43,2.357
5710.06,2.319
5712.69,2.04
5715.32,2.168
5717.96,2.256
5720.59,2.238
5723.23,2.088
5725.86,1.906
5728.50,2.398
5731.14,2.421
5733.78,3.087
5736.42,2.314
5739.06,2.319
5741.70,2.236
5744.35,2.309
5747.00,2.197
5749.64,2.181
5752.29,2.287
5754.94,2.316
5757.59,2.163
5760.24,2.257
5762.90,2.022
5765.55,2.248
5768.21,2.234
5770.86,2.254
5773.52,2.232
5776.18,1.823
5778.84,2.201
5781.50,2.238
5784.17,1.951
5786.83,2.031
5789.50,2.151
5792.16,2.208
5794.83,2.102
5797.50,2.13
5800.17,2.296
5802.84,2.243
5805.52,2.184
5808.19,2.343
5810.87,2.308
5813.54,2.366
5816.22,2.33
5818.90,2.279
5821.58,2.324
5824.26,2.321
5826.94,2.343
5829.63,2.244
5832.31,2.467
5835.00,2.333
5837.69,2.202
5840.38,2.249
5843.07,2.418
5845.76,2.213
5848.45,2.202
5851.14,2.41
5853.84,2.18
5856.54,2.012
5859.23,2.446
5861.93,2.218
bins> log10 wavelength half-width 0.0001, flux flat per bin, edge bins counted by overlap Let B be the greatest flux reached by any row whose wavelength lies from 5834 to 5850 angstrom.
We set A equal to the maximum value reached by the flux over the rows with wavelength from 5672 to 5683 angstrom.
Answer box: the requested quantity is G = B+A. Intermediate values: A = 2.44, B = 2.418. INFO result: 4.86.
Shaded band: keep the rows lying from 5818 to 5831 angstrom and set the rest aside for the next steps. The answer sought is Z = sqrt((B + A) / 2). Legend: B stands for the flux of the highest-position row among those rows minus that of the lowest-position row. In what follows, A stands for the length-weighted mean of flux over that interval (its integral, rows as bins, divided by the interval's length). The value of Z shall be 1.07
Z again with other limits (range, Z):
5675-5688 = 1.11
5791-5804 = 1.06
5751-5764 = 0.99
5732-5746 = 0.91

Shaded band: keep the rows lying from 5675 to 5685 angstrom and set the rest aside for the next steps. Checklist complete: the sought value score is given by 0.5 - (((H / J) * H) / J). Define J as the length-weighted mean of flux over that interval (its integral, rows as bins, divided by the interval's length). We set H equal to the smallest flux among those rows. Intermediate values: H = 1.953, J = 2.15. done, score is -0.32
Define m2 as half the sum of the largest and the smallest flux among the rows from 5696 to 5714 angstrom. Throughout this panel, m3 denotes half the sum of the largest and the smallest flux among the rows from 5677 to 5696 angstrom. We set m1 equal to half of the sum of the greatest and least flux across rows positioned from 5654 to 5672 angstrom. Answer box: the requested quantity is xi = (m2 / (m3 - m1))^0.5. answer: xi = 5.9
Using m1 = 2.14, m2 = 2.20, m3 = 2.21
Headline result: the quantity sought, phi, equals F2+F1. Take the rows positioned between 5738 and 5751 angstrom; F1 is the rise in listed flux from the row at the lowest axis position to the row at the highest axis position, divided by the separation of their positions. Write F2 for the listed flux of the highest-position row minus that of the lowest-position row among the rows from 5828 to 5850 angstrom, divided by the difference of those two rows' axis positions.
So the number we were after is -0.015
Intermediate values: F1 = -0.01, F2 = -0.002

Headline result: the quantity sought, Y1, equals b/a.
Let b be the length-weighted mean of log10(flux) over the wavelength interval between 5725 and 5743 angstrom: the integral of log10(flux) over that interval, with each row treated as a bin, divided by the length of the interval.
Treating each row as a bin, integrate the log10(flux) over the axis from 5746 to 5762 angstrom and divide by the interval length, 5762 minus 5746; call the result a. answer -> 1.08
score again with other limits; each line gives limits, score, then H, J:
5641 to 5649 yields -0.38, 2.075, 2.21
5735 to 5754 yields -0.42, 2.181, 2.27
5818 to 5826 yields -0.47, 2.279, 2.31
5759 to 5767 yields -0.37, 2.022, 2.17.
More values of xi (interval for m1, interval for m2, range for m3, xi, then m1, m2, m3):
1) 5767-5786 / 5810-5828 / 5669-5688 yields 3.8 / 2.04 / 2.32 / 2.20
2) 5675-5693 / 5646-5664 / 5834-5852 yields 4.6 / 2.21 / 2.18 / 2.31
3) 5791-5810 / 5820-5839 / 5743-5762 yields 11.7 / 2.22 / 2.33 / 2.24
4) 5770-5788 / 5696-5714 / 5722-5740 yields 2.2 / 2.04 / 2.20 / 2.50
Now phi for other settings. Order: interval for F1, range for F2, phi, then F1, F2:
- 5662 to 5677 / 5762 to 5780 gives 0.020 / 0.01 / 0.011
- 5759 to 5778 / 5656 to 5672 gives -0.026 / -0.03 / 0.001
